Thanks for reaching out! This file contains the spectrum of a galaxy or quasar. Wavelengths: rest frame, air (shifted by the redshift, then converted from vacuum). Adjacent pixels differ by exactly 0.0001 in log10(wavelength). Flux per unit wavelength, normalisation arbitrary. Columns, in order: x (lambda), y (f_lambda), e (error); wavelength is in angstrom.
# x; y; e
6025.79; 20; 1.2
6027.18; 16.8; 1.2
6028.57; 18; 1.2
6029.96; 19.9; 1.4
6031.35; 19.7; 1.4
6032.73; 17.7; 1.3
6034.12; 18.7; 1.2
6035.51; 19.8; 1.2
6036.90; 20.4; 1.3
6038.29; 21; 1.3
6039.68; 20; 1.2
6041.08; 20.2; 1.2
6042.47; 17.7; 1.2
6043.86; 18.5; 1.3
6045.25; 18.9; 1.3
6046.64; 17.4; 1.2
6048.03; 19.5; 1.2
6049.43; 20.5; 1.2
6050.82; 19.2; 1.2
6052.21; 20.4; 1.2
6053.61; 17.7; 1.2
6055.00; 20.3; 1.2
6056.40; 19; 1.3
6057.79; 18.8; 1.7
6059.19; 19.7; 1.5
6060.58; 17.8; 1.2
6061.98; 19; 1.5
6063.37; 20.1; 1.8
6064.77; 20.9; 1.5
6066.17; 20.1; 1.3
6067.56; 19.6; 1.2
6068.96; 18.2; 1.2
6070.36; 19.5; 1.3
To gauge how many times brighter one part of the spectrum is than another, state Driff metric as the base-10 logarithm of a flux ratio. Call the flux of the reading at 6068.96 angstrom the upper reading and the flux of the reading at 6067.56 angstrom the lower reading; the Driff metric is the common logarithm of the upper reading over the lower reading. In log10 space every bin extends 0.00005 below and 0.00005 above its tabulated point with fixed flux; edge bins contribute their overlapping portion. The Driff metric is -0.032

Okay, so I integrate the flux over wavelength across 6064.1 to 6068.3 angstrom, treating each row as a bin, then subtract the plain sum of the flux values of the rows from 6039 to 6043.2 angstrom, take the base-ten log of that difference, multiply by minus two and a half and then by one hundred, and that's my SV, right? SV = -357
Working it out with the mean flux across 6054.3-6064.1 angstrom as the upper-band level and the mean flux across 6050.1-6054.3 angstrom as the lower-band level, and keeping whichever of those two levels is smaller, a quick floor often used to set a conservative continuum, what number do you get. 19.1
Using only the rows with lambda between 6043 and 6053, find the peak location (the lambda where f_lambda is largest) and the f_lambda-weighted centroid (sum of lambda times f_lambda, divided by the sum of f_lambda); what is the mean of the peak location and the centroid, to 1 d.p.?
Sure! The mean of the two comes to 6048.8 angstrom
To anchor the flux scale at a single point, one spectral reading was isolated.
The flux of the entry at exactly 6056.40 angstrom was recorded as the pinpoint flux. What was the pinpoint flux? 19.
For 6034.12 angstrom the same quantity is 18.7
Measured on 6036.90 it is 20.4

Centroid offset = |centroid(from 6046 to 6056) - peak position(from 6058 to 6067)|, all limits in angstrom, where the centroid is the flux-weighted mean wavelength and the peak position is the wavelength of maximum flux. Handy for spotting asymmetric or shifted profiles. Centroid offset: 13.9 angstrom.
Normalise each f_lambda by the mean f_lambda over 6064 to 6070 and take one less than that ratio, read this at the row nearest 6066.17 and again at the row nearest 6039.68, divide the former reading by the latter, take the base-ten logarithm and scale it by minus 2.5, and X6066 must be -0.3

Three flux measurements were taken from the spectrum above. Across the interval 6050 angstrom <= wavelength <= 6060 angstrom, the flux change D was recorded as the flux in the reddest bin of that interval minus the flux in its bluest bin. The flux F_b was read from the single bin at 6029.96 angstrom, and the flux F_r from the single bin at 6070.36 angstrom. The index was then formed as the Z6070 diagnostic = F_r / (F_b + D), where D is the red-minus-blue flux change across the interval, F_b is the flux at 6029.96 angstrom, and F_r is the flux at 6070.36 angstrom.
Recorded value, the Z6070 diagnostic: 0.96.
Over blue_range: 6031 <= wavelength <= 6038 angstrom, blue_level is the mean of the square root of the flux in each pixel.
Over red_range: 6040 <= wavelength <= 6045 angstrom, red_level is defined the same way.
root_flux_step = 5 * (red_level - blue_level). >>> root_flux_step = -0.3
